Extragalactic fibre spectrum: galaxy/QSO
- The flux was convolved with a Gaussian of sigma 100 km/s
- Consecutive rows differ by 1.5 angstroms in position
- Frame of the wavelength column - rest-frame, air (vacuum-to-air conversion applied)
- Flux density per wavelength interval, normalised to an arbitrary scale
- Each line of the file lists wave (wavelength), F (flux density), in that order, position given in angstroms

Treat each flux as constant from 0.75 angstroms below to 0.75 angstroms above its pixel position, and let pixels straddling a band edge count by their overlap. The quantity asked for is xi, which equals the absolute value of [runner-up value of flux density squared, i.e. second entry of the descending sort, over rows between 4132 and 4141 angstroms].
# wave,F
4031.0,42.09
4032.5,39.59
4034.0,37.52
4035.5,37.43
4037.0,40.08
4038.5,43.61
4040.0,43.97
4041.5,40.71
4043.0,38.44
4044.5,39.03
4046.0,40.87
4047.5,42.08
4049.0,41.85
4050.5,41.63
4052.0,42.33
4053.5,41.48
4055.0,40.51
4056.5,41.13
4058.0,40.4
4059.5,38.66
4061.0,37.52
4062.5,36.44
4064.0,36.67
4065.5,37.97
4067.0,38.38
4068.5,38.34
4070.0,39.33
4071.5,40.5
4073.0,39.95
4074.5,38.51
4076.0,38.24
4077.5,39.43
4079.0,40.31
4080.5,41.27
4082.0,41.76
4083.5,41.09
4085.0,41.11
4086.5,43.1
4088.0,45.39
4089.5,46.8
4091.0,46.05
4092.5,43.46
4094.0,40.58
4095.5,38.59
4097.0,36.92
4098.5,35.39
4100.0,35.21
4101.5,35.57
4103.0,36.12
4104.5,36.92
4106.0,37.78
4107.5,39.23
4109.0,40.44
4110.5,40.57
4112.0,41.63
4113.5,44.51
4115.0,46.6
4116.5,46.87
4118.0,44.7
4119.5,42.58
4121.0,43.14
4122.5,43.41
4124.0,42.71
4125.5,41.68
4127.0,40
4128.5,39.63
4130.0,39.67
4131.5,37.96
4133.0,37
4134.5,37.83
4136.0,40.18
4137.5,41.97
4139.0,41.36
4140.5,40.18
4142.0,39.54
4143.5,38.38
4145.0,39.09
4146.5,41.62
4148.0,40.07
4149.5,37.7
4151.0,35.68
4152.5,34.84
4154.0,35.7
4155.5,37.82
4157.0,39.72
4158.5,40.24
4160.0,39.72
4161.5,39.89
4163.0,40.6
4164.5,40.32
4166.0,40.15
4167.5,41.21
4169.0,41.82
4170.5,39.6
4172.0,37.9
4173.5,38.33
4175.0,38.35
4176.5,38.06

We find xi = 1711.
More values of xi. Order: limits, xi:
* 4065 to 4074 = 1596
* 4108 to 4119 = 2172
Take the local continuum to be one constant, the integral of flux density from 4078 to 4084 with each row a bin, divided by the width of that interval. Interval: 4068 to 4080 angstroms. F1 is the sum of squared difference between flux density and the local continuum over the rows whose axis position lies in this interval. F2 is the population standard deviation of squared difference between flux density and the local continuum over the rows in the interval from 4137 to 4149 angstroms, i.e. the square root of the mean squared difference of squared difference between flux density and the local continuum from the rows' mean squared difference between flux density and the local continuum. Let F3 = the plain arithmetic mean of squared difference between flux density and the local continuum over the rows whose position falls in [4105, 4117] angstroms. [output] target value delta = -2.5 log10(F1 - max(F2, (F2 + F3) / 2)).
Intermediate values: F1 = 29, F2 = 2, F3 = 11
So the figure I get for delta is -3.4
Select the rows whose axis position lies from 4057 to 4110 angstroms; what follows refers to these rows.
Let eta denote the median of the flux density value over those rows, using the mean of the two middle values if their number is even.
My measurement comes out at 39.2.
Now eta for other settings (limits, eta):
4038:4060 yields 41.1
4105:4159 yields 40.1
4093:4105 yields 36.5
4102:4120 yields 41.1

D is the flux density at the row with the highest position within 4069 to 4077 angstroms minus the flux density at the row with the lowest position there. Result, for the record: -1.1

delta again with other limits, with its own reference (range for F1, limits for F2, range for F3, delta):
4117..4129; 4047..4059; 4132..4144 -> -3.7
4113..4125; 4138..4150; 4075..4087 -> -5.0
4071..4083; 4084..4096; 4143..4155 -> -2.0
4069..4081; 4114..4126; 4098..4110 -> -2.0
